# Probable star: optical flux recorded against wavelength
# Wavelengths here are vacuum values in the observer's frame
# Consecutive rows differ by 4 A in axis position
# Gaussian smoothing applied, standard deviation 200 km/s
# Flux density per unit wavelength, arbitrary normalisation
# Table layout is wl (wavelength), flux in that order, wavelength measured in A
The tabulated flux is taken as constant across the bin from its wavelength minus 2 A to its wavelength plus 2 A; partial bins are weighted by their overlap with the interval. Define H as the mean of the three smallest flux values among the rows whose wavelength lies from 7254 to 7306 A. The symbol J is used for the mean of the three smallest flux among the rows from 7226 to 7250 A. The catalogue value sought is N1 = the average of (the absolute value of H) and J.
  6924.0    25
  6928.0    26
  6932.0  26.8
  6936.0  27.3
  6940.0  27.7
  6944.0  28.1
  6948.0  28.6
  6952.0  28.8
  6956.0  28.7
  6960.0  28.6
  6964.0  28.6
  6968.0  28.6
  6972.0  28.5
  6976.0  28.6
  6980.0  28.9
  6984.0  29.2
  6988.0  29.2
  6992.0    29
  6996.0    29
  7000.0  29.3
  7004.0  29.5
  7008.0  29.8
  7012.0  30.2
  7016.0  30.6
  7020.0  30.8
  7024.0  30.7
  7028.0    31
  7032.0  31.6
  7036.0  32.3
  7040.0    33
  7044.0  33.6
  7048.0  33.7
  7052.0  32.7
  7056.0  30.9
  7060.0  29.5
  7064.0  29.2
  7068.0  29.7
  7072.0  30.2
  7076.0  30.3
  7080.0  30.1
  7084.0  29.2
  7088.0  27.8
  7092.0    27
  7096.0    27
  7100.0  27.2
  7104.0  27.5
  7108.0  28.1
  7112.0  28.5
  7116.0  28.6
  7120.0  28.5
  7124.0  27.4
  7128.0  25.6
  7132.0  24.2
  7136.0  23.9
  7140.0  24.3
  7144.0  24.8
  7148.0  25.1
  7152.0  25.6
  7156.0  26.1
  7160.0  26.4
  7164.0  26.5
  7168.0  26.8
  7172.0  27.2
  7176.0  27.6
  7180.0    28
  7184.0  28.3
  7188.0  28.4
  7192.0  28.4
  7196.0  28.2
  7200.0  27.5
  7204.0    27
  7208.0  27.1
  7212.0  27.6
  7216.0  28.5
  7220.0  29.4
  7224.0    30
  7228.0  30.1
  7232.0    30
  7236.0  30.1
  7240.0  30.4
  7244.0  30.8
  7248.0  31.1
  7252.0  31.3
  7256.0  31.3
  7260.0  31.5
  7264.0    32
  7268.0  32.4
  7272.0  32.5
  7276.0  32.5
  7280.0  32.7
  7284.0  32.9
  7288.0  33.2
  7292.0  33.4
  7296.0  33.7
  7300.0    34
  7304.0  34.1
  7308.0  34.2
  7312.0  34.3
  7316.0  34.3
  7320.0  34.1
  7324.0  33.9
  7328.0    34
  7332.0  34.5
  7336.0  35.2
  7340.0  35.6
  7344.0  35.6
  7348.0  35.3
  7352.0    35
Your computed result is 30.8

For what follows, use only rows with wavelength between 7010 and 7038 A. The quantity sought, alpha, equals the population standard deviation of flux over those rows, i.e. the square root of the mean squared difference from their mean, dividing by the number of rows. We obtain 0.65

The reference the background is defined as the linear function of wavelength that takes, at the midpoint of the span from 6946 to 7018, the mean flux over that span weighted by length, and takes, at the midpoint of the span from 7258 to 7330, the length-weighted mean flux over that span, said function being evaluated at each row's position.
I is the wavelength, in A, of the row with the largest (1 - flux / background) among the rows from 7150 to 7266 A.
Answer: 7152.0 A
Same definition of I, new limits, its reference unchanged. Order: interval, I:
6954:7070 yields 7064.0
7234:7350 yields 7236.0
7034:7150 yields 7136.0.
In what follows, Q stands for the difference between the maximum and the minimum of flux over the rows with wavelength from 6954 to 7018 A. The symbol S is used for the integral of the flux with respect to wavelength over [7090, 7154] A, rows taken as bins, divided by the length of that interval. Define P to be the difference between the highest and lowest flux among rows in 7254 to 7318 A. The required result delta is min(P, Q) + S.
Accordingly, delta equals 28.6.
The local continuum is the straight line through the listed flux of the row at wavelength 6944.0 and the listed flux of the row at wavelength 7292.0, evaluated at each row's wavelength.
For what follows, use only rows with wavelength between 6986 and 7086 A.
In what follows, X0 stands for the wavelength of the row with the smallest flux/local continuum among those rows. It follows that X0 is 7084.0 A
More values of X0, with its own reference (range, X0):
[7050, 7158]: 7136.0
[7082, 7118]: 7096.0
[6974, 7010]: 6976.0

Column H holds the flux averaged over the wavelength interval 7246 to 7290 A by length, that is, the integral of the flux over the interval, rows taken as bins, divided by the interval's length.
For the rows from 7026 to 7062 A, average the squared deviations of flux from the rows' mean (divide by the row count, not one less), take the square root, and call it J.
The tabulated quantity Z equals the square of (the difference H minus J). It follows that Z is 949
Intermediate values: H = 32.1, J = 1.3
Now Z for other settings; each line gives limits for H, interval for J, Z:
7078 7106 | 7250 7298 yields 740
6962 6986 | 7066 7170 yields 722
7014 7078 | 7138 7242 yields 874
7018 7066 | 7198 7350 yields 849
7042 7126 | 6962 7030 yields 814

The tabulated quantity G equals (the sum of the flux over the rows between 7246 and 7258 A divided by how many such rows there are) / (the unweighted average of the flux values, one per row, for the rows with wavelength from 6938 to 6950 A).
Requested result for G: 1.11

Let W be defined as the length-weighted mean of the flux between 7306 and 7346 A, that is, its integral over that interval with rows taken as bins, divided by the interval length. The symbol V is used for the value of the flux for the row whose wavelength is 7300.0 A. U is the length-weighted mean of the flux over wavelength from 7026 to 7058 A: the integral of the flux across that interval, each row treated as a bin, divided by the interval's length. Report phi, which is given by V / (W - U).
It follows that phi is 15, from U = 32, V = 34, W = 34.6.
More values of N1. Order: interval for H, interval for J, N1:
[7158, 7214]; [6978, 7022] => 27.8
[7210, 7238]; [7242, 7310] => 29.8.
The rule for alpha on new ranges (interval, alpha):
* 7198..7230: 1.20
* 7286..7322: 0.38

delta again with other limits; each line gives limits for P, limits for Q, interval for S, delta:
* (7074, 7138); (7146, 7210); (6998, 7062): 34.5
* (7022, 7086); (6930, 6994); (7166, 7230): 30.5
